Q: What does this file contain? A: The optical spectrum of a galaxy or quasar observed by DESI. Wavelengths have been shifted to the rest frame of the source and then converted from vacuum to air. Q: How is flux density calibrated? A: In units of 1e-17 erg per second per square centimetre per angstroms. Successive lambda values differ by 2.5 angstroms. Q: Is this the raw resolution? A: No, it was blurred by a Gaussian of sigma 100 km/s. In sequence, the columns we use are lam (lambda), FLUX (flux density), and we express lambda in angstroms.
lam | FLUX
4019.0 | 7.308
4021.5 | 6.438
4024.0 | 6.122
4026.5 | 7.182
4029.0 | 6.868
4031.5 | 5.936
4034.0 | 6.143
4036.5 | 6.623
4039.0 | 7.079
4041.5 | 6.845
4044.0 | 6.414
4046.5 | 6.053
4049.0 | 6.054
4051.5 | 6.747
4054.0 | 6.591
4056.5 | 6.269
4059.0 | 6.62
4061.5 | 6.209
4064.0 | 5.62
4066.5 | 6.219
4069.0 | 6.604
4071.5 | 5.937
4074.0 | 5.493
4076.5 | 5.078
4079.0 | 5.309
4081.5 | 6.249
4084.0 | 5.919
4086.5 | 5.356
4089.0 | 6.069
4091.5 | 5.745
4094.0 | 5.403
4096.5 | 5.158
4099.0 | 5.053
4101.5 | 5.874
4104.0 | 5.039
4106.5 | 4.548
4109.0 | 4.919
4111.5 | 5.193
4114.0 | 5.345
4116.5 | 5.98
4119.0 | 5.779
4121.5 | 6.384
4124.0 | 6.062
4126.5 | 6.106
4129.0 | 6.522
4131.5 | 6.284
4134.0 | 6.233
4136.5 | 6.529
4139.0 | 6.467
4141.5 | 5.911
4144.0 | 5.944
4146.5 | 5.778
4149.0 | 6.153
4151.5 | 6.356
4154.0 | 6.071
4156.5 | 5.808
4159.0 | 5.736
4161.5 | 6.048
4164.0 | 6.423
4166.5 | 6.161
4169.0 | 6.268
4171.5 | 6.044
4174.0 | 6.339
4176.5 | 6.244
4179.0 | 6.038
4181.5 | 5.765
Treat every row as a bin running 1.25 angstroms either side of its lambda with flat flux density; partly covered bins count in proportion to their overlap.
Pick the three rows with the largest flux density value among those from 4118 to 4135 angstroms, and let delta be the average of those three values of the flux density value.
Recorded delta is 6.40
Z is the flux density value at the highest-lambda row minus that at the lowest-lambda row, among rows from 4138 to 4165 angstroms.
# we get 0.0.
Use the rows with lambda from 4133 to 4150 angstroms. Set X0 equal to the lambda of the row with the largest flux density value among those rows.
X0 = 4136.5 angstroms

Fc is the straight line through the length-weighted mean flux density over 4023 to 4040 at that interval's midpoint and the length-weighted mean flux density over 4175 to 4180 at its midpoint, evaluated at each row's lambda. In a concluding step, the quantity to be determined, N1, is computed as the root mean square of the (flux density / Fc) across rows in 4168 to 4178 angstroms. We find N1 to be 1.01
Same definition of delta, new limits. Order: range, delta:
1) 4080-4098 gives 6.08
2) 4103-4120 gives 5.70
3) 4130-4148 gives 6.43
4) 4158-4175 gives 6.34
